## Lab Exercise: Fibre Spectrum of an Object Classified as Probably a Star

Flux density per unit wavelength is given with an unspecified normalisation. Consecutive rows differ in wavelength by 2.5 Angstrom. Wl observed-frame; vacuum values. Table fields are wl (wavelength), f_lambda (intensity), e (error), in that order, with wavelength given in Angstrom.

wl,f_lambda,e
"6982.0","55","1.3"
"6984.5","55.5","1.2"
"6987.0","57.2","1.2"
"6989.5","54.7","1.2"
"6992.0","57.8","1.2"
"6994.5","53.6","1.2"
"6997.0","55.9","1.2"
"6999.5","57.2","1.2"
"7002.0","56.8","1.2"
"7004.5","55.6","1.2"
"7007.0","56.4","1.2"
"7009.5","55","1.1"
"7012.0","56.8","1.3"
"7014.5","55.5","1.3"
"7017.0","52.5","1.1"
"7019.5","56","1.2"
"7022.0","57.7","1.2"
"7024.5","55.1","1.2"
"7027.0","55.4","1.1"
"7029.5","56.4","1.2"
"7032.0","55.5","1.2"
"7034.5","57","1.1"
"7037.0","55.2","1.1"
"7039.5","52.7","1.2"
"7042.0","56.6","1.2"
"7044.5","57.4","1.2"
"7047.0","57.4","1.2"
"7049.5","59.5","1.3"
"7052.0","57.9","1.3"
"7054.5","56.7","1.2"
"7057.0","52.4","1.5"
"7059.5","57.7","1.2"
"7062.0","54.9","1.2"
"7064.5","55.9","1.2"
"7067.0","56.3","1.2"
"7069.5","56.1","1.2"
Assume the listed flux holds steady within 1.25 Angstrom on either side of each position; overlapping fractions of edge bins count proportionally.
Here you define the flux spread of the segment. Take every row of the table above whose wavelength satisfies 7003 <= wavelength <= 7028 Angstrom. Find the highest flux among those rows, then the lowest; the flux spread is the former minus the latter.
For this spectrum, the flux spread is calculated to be 5.2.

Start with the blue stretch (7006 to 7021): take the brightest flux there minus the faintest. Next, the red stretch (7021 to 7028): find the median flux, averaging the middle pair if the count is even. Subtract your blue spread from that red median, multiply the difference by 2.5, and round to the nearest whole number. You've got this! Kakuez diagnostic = 128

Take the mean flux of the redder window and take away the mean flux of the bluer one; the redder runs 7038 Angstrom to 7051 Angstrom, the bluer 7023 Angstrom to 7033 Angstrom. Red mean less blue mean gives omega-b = 1.1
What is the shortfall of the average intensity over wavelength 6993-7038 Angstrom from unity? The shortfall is -54.8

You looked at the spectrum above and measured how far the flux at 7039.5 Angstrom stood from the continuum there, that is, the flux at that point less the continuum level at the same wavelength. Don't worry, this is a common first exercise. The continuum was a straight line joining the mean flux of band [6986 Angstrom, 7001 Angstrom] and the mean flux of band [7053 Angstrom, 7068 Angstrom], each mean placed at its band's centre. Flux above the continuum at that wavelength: -3.1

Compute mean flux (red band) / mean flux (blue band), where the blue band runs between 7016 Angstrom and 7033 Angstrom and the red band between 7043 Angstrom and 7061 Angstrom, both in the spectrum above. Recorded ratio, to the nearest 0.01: 1.03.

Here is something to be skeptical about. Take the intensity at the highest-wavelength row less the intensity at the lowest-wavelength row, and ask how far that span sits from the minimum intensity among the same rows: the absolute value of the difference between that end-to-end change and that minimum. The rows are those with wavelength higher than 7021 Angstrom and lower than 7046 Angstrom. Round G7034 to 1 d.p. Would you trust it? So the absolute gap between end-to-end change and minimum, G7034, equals 53.0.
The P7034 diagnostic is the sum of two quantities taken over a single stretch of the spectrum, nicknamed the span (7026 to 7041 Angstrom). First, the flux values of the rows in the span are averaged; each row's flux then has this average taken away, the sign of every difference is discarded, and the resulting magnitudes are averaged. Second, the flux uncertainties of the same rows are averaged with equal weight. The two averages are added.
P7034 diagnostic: 2.1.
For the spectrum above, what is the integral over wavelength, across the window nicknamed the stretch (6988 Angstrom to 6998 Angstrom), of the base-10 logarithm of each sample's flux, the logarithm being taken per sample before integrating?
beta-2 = 17.4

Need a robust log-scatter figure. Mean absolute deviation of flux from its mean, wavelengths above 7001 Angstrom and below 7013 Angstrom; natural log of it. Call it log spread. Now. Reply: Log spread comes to -0.4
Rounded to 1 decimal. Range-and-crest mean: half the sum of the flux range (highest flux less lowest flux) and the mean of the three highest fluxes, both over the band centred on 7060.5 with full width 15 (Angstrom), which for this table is 31.1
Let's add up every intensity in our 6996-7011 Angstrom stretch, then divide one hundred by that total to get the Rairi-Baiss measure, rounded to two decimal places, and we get 0.30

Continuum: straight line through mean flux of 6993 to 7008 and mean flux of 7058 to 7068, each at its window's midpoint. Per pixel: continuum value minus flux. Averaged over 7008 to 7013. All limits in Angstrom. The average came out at 0.1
